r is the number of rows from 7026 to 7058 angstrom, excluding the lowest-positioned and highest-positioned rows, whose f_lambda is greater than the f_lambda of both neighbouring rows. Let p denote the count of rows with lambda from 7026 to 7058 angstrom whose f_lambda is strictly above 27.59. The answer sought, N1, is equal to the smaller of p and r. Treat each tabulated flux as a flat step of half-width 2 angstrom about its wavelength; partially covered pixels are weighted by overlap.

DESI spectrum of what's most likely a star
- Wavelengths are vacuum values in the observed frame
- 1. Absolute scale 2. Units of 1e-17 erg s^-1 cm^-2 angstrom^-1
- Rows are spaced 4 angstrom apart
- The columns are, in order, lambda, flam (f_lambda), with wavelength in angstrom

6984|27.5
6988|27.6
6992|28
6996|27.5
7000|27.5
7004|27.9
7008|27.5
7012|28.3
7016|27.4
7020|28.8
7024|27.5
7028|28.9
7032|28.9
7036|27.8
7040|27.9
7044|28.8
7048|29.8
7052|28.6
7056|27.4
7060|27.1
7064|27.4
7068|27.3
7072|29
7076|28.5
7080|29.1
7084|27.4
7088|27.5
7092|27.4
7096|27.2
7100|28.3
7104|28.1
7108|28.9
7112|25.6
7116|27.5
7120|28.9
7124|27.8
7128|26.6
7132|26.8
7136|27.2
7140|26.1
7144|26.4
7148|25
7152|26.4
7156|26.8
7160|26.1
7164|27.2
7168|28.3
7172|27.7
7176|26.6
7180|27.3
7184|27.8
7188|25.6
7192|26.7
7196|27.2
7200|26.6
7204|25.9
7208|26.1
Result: 1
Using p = 7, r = 1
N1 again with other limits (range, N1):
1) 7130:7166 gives 0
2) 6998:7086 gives 7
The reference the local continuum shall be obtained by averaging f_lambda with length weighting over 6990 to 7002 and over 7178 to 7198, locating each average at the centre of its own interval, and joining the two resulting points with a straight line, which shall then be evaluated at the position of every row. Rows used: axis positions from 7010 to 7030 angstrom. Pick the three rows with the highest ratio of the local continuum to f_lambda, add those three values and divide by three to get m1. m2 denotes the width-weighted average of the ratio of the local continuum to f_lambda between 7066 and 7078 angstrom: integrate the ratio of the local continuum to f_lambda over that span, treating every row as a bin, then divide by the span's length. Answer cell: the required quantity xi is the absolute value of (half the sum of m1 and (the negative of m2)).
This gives 0.013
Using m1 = 0.995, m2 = 0.97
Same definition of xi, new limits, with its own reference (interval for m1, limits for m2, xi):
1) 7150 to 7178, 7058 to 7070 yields 0.010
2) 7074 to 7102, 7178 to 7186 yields 0.010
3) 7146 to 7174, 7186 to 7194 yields 0.009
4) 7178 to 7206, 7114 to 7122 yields 0.034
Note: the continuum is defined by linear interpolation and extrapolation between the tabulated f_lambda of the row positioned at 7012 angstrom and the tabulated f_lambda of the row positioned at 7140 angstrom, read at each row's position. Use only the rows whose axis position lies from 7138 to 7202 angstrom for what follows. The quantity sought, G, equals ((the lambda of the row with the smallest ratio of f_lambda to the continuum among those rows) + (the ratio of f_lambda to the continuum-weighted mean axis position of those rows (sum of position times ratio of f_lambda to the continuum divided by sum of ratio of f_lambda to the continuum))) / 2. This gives 7159.2 angstrom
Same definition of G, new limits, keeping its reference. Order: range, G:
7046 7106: 7068.0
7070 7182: 7137.0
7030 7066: 7054.0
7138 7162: 7149.0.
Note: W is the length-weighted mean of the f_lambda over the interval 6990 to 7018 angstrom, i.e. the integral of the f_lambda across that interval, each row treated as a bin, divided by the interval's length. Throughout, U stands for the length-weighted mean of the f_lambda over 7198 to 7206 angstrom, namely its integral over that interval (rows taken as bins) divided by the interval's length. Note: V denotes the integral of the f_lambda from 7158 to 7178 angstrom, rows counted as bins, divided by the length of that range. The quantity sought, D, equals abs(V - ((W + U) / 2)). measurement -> 0.2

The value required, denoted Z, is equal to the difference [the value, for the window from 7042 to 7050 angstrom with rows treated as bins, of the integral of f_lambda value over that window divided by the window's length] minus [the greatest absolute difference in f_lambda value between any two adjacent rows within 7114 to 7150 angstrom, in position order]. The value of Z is 27.9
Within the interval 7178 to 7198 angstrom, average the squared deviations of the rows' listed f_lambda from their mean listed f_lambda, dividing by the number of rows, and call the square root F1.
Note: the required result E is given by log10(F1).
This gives -0.13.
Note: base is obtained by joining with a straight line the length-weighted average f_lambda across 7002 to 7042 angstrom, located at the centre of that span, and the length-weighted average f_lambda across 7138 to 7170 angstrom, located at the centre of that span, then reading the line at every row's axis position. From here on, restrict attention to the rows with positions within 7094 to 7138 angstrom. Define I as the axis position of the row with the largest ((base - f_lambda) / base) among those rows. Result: 7112 angstrom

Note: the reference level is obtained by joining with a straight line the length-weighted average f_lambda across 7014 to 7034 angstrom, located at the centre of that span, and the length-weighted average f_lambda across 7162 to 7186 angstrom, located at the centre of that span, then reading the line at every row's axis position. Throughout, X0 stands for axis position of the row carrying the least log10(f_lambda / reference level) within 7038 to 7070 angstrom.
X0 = 7060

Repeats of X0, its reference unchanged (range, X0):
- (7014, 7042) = 7016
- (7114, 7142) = 7140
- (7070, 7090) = 7084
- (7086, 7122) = 7112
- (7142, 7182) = 7148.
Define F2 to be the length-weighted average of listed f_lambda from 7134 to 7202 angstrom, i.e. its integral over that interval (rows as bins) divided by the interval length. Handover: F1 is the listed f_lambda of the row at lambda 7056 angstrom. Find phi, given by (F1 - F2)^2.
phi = 0.4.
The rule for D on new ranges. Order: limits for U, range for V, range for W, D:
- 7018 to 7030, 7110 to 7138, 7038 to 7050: 1.4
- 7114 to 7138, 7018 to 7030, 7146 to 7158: 1.6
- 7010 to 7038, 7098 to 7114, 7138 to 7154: 0.6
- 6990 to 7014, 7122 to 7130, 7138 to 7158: 0.2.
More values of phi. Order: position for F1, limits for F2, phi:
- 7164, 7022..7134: 0.5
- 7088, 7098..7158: 0.2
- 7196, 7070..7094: 0.9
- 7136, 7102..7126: 0.4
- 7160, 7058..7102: 3.0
